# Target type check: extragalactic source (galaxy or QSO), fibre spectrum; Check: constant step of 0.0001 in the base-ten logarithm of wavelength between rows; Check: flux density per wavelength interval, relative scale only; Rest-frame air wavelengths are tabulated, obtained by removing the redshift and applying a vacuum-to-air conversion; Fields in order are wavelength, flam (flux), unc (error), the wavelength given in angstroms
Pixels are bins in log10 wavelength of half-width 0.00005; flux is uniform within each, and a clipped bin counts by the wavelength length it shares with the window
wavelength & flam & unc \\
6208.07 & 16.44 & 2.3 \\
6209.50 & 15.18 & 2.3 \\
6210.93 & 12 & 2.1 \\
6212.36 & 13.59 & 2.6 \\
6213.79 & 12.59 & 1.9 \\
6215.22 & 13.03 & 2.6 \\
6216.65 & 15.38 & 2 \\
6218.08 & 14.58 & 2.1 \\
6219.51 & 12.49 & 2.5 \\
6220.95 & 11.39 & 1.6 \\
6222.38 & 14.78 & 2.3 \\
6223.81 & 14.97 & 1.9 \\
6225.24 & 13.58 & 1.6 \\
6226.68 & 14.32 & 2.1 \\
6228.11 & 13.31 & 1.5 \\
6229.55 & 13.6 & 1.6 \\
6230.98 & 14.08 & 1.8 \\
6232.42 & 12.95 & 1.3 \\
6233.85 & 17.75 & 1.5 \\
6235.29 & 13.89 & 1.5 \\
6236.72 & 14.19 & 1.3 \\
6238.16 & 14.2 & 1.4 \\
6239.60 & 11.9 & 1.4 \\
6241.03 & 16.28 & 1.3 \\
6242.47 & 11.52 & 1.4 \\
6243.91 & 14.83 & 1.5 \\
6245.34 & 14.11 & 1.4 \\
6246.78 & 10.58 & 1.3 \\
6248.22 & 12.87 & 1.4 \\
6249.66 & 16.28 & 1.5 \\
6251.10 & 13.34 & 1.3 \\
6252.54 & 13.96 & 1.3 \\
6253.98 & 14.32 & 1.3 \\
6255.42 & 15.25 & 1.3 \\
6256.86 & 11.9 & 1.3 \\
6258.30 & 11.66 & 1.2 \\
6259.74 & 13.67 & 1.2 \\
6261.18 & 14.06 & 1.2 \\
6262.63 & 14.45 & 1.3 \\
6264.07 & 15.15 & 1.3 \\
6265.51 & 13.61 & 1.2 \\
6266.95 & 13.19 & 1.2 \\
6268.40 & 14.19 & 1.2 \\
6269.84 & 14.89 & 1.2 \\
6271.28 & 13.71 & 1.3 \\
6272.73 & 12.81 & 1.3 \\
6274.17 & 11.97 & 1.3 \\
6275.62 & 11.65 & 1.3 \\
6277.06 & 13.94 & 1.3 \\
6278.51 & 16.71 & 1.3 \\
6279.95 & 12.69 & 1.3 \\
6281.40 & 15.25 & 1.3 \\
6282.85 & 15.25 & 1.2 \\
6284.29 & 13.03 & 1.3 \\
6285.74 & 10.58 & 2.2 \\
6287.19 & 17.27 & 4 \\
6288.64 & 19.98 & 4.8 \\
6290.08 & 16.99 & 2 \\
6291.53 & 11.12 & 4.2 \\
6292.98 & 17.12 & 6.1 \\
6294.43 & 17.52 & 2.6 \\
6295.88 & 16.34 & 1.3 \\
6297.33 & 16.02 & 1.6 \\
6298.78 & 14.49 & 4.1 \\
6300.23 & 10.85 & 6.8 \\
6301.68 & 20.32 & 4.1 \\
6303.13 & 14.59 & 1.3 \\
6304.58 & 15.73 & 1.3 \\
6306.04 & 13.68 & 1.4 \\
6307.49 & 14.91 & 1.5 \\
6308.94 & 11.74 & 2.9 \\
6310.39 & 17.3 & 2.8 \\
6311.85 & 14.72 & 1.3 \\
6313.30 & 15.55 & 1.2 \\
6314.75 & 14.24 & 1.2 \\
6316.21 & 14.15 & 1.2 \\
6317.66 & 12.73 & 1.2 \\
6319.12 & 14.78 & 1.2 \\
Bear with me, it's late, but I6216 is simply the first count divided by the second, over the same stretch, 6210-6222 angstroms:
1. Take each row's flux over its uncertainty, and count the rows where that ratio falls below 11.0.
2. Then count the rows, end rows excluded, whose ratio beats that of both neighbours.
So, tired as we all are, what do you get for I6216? 4.0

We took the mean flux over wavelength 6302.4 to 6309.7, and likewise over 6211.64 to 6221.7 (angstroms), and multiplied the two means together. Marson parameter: 188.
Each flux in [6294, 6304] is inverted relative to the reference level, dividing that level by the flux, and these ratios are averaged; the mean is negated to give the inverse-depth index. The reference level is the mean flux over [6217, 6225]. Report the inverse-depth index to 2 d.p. -0.90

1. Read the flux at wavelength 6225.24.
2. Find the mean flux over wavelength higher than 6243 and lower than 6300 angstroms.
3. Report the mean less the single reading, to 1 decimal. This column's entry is 0.7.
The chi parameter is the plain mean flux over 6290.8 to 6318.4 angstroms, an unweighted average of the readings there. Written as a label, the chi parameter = 14.9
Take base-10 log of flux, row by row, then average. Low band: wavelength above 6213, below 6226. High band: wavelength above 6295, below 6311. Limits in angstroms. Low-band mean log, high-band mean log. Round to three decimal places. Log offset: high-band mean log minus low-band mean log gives 0.040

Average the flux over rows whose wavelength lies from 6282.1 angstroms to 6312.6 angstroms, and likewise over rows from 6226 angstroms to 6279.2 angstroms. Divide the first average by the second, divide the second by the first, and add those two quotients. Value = 2.01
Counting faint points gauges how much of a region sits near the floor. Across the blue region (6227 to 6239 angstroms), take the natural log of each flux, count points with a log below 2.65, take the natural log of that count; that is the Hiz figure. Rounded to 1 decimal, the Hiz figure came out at 1.6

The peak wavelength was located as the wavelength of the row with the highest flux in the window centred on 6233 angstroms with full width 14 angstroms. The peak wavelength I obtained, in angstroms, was 6233.85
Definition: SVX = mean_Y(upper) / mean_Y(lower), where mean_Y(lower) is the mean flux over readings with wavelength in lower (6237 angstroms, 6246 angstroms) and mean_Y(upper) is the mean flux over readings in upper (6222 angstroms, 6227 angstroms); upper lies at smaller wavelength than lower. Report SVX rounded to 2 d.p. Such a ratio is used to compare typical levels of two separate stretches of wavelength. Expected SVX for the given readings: 1.04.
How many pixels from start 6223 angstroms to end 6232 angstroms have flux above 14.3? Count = 2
